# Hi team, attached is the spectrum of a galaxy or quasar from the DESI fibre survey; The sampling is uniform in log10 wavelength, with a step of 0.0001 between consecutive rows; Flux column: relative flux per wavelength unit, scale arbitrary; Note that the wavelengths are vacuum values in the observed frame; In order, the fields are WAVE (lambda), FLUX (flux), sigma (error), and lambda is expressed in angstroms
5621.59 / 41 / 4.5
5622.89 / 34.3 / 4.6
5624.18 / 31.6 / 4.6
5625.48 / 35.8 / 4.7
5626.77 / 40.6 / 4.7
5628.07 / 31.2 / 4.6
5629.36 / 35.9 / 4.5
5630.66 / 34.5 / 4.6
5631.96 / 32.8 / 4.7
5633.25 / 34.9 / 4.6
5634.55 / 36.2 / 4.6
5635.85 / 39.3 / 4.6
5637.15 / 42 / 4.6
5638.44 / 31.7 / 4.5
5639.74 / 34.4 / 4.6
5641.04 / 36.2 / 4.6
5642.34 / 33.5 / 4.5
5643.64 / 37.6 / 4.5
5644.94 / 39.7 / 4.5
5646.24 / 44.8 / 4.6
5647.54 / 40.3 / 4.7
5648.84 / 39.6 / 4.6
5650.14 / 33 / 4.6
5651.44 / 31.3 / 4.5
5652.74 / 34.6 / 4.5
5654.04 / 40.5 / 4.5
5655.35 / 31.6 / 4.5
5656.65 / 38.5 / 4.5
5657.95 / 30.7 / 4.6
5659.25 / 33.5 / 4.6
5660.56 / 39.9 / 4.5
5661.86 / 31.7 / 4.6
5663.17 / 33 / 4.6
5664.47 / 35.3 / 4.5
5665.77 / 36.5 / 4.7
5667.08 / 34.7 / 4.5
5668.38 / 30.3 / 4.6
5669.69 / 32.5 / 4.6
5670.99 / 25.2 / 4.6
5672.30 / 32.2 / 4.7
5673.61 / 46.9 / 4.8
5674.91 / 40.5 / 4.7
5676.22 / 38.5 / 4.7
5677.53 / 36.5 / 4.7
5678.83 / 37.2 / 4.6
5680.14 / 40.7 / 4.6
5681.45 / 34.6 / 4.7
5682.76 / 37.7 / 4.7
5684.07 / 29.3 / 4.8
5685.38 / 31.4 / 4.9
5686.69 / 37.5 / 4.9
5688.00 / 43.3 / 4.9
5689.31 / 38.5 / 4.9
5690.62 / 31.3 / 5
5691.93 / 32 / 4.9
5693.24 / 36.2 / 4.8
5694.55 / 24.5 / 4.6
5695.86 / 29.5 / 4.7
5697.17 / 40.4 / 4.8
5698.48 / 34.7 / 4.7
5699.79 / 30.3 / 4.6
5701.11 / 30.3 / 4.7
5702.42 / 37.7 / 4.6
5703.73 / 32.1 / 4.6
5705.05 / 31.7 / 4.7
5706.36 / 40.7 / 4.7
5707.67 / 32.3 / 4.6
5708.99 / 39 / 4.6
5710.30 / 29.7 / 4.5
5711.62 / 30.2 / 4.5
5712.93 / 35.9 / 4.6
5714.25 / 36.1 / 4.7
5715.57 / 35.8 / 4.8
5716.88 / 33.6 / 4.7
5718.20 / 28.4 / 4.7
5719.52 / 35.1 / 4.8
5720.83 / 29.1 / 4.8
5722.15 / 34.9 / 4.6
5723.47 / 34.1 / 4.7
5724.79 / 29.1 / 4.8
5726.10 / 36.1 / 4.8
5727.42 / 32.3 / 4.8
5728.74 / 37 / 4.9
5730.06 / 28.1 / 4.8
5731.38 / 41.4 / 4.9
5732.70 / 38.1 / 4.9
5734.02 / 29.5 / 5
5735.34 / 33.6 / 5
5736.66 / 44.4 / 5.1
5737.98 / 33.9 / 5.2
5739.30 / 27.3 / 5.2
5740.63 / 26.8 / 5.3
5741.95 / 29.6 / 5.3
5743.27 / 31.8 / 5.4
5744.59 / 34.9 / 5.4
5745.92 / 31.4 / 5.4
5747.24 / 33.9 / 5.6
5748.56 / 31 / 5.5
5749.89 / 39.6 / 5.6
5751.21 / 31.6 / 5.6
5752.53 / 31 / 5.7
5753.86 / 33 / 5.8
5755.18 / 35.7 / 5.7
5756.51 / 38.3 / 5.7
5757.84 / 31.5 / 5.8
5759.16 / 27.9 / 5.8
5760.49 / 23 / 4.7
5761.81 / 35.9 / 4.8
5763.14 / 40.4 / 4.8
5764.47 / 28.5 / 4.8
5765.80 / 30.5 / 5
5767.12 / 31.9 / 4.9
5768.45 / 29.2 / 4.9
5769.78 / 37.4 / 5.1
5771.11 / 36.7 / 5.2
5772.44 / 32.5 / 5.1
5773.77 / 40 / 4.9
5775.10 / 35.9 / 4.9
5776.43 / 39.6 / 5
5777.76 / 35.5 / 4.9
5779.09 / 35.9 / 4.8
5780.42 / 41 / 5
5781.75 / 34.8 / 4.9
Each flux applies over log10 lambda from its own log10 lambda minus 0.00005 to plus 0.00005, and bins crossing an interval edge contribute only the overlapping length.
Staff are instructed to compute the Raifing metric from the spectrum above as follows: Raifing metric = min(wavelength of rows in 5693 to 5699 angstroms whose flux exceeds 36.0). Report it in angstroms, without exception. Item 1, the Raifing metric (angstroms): 5693.24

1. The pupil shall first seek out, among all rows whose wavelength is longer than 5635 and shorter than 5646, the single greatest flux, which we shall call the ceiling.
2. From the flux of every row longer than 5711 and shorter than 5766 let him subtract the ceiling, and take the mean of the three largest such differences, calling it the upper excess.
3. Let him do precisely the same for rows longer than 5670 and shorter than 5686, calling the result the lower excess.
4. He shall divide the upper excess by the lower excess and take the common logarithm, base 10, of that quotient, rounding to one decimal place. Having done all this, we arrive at -1.0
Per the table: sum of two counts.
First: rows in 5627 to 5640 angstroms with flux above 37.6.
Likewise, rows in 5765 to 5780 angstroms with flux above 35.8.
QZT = 8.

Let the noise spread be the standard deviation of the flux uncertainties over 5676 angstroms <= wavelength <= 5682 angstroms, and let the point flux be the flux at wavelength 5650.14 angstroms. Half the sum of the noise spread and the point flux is 16.5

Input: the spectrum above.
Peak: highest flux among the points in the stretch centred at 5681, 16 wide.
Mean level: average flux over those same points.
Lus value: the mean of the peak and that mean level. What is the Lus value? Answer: 42.4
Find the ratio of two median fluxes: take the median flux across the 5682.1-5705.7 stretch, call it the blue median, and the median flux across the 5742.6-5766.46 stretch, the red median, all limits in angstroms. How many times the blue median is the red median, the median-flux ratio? 0.99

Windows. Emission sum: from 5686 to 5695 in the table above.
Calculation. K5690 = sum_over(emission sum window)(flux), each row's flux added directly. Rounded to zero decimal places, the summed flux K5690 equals 243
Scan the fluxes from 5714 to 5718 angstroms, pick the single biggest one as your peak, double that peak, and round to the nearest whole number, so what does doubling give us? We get 72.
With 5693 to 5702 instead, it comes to 81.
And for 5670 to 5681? 94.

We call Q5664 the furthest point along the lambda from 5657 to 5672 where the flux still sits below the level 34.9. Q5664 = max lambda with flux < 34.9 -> 5670.99 angstroms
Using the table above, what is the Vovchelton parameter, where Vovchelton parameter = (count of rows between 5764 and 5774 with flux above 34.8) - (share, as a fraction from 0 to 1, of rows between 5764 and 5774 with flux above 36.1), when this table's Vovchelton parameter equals 2.6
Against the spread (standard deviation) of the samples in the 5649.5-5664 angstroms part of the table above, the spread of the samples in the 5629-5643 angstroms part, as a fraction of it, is 0.82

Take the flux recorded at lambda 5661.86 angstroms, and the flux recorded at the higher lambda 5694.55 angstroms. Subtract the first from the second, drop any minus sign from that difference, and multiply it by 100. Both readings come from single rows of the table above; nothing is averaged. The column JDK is 720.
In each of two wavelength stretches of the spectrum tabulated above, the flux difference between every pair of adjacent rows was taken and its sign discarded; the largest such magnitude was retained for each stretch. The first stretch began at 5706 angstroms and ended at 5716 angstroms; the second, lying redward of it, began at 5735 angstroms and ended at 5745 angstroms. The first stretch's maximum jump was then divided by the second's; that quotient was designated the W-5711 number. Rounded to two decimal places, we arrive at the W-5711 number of 0.86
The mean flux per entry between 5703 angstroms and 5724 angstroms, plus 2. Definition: 35.7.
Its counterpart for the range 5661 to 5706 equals 36.6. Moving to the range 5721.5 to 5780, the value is 35.7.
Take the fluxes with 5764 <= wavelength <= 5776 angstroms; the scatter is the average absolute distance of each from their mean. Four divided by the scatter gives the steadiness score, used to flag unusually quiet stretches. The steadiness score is 1.2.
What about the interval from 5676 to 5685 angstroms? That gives 1.6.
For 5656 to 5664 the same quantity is 1.3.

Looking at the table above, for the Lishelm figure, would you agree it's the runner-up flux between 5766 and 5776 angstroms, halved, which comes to 18.7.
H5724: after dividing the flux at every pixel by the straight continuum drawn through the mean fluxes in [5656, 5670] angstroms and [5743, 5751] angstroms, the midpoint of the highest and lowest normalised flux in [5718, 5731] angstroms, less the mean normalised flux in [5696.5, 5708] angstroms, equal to -0.05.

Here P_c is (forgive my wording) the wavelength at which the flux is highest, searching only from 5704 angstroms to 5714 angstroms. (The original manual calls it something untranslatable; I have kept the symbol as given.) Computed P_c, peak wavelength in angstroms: 5706.36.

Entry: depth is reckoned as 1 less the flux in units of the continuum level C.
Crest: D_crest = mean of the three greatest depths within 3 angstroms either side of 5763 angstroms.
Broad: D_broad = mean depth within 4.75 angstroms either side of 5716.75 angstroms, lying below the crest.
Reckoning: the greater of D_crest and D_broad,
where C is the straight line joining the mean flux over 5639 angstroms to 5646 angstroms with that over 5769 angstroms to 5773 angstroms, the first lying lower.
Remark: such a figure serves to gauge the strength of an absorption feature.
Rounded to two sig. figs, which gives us 0.23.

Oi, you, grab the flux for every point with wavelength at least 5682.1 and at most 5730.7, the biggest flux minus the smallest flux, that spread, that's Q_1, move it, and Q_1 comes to 18.8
